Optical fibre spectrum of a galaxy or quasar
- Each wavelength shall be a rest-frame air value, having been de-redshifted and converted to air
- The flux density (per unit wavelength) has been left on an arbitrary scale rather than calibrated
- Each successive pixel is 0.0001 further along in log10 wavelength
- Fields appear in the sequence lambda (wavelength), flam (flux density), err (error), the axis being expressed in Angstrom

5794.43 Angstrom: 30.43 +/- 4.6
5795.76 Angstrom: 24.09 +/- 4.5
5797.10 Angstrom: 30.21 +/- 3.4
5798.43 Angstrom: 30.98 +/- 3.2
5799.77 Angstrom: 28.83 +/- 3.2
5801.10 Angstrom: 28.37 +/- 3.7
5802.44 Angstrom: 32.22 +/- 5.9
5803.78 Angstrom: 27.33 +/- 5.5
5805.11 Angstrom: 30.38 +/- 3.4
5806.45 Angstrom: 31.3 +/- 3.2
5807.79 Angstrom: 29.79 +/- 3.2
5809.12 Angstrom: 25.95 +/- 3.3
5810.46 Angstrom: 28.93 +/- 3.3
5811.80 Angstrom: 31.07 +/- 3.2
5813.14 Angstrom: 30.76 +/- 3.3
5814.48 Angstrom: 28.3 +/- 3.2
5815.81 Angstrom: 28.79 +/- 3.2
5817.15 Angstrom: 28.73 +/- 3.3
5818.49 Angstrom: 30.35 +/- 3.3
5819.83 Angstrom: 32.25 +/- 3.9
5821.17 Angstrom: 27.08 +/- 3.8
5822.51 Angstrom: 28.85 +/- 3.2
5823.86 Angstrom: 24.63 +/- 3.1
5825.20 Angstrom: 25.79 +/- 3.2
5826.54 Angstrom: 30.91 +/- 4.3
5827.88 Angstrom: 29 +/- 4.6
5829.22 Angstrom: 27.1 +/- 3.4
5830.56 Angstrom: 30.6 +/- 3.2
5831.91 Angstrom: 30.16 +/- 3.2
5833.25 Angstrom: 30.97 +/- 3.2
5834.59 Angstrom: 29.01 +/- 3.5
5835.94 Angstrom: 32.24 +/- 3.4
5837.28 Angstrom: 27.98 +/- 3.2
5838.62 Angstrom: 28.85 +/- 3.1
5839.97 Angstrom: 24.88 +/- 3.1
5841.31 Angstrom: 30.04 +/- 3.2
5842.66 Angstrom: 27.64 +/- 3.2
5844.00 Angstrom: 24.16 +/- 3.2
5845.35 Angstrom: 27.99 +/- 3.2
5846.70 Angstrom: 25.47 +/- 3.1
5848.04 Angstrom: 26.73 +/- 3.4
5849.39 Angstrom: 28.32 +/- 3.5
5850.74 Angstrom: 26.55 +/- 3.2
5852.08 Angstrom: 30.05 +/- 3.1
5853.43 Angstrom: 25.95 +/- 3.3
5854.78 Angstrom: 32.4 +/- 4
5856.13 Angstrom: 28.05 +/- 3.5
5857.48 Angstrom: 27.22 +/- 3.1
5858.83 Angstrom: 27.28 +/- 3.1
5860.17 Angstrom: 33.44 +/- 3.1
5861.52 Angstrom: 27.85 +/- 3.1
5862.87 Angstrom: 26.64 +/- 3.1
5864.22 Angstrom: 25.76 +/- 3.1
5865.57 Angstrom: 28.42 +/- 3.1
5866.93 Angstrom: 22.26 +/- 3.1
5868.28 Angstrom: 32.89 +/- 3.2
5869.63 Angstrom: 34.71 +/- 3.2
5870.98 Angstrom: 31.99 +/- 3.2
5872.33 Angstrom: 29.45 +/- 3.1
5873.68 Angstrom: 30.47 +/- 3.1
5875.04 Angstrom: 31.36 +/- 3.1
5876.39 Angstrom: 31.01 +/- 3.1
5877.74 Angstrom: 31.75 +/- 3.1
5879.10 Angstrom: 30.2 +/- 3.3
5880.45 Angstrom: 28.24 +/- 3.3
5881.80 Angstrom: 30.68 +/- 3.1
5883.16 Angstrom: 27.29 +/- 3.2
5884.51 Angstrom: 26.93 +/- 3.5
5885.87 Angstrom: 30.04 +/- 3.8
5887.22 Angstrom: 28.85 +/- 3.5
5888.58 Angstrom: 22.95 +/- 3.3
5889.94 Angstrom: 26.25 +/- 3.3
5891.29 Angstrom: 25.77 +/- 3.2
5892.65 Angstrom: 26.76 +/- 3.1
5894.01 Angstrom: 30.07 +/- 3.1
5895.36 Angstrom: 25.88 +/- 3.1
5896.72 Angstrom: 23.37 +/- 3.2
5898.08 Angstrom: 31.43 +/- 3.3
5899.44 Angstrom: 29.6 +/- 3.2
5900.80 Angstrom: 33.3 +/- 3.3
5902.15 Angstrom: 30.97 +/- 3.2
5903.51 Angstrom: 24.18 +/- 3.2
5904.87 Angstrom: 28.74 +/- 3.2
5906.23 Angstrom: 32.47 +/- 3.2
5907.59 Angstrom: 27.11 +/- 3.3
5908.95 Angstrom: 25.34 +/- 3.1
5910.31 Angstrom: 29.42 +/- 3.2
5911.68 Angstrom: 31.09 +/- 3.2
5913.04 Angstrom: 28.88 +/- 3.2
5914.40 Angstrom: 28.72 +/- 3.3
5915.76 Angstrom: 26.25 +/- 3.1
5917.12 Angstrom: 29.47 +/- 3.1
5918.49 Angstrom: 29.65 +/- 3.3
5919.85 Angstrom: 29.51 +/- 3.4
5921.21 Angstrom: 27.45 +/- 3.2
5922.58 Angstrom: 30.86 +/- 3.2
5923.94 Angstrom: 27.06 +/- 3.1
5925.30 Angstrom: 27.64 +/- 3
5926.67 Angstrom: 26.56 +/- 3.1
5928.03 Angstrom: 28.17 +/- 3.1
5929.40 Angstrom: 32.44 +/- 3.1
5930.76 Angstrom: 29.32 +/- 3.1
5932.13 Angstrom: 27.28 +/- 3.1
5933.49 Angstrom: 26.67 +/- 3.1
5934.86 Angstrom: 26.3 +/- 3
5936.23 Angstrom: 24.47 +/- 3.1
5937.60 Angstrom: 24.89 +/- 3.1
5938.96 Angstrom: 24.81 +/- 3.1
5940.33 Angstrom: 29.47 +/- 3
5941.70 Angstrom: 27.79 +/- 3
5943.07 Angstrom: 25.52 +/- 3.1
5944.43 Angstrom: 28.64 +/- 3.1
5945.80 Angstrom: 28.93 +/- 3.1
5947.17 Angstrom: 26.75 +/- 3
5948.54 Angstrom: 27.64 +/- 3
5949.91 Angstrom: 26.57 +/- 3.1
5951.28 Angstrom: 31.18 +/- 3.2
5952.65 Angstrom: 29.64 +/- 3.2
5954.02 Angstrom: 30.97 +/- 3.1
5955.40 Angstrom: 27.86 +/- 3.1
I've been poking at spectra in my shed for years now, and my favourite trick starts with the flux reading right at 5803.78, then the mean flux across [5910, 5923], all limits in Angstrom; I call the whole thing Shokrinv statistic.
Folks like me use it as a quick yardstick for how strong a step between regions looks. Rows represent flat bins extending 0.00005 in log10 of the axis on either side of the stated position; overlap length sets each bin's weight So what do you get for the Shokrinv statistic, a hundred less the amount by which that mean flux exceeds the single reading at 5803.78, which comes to 98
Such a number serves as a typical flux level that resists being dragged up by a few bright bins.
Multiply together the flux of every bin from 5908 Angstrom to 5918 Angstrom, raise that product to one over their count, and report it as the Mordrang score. 28.4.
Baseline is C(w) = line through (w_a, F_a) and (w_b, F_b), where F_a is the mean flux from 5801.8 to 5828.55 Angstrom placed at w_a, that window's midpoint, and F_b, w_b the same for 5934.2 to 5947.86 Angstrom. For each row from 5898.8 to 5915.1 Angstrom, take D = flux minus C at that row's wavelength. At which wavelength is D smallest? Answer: 5903.51 Angstrom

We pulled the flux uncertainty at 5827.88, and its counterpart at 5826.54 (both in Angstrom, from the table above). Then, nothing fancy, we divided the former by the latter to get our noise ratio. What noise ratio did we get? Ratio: 1.07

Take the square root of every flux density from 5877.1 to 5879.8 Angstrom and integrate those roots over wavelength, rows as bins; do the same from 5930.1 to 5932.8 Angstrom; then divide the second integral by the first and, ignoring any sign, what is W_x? 0.96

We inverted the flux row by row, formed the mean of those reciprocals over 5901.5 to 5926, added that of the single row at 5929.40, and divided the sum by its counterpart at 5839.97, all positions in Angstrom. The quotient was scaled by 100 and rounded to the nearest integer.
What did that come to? 164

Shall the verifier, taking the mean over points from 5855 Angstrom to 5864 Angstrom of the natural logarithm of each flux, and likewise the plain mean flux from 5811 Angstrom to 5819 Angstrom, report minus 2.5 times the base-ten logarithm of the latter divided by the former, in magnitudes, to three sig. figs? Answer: -2.37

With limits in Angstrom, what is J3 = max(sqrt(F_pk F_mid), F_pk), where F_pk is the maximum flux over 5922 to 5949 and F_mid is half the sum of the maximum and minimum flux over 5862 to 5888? 32.4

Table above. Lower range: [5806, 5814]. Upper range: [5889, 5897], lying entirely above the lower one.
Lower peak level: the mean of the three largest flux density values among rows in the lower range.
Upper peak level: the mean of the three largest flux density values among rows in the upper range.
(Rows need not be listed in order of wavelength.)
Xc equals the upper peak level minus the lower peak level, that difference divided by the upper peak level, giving -0.12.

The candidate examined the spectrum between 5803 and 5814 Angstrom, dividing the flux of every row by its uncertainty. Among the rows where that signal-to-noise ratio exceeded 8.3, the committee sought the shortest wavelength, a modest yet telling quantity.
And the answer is 5805.11 Angstrom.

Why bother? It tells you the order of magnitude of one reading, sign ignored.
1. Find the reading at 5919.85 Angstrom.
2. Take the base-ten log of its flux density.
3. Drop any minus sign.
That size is 1.47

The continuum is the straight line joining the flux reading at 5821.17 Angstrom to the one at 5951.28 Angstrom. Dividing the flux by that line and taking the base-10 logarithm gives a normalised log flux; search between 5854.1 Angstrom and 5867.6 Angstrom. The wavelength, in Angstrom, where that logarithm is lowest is 5866.93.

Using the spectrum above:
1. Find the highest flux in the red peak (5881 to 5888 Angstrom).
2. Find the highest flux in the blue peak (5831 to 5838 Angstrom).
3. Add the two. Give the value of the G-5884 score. 62.9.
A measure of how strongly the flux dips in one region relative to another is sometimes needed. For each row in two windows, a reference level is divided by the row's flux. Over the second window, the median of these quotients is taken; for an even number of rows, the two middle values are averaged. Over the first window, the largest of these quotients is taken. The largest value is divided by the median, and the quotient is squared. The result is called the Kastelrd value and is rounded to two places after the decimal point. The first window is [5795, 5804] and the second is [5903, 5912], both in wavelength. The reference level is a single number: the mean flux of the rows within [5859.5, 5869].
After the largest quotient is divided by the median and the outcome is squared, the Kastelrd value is 1.42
